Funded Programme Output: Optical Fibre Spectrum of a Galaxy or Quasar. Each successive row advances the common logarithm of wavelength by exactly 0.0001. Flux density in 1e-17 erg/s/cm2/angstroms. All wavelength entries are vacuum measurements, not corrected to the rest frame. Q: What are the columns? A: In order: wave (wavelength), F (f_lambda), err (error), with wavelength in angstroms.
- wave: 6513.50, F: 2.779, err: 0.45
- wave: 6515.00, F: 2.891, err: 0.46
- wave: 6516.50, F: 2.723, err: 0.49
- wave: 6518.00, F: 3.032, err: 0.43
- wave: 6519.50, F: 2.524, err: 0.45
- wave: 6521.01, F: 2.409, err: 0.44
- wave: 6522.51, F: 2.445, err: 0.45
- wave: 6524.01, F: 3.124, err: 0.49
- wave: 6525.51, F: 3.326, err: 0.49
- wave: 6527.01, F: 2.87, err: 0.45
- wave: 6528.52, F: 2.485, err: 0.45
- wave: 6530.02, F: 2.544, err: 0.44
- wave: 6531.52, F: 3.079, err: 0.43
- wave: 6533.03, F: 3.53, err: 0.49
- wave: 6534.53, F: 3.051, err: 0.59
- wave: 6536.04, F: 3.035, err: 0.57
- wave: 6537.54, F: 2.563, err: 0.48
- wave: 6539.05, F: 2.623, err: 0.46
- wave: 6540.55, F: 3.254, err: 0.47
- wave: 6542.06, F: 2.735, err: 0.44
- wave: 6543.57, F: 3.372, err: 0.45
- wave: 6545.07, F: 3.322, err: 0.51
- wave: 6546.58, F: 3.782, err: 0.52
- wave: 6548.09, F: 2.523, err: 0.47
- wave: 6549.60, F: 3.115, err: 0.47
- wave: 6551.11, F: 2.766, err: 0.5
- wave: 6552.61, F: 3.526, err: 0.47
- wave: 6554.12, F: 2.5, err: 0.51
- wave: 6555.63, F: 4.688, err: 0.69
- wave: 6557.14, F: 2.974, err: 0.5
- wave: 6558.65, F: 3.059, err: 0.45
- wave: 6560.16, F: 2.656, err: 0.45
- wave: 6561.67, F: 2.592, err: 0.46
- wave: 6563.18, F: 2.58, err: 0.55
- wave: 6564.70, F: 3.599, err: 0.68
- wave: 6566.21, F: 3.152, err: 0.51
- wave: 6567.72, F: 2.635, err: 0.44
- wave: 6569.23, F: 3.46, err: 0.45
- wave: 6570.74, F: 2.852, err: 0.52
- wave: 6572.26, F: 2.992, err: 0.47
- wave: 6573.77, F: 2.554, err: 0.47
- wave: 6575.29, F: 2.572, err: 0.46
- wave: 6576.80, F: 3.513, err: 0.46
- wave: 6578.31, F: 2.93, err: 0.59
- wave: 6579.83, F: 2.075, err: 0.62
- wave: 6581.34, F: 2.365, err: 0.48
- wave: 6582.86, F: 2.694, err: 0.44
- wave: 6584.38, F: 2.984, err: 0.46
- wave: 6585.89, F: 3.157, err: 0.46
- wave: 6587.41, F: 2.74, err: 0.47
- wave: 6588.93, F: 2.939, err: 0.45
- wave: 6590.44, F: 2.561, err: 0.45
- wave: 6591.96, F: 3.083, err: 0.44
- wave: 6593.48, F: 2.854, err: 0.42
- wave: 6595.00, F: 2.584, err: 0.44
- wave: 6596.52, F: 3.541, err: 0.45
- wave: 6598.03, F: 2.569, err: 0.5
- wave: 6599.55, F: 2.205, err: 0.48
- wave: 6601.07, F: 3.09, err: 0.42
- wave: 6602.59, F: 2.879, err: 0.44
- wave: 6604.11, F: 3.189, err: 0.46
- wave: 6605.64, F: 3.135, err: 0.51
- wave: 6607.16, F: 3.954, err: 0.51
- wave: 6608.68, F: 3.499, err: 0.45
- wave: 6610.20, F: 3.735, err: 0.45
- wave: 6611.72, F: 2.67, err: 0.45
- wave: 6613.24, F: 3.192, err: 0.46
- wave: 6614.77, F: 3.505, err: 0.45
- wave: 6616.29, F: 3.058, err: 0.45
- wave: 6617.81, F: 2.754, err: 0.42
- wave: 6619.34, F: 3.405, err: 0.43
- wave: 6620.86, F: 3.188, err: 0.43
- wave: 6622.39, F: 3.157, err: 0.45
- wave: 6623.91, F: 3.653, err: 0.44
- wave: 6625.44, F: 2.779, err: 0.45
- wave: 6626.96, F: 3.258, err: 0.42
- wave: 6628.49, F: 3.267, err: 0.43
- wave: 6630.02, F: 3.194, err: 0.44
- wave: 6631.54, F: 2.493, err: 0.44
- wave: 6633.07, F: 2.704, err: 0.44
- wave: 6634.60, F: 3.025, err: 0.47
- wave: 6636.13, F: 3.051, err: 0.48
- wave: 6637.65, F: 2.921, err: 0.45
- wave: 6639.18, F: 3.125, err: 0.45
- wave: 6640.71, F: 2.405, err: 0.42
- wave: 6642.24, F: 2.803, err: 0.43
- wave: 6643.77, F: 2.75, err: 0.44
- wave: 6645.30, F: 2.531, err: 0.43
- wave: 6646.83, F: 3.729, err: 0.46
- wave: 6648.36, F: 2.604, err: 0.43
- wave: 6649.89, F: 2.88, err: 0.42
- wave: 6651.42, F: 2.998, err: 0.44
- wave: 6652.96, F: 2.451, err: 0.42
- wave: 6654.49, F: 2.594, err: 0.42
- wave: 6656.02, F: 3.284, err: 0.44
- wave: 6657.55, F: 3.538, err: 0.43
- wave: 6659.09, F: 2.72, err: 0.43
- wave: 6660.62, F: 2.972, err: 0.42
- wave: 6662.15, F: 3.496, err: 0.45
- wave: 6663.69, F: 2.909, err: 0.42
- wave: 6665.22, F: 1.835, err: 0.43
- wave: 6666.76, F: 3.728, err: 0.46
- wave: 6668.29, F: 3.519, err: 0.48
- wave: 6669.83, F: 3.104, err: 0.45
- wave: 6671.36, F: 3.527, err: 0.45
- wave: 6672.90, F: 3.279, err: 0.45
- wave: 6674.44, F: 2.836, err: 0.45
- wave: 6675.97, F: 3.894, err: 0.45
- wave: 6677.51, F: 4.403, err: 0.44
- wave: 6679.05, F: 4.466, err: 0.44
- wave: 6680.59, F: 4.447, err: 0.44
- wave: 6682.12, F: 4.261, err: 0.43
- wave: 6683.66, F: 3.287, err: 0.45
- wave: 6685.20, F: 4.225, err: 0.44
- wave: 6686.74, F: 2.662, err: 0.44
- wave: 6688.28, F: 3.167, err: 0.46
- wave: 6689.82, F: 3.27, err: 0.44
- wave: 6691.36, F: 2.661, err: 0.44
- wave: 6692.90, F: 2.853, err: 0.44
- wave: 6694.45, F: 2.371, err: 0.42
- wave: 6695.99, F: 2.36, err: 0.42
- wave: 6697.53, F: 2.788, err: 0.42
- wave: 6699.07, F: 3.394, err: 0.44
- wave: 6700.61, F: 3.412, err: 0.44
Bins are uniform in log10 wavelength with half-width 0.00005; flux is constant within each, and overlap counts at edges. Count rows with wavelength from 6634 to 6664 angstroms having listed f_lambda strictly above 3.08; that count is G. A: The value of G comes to 5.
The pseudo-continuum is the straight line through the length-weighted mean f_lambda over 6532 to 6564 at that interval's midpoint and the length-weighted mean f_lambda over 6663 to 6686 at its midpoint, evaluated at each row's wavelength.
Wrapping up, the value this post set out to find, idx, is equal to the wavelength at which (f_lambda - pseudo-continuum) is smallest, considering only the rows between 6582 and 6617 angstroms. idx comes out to 6599.55 angstroms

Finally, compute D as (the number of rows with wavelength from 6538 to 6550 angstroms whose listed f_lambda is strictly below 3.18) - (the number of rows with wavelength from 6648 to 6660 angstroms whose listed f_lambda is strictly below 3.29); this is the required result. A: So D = -3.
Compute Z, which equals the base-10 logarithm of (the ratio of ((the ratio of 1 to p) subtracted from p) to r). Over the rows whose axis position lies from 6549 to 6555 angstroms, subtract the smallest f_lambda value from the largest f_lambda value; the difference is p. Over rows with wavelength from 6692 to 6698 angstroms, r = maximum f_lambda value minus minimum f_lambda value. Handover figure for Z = -1.0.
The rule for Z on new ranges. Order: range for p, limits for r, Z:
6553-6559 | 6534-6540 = 0.5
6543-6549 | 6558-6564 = 0.0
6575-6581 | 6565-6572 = 0.0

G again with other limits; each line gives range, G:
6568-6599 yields 5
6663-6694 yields 14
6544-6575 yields 8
